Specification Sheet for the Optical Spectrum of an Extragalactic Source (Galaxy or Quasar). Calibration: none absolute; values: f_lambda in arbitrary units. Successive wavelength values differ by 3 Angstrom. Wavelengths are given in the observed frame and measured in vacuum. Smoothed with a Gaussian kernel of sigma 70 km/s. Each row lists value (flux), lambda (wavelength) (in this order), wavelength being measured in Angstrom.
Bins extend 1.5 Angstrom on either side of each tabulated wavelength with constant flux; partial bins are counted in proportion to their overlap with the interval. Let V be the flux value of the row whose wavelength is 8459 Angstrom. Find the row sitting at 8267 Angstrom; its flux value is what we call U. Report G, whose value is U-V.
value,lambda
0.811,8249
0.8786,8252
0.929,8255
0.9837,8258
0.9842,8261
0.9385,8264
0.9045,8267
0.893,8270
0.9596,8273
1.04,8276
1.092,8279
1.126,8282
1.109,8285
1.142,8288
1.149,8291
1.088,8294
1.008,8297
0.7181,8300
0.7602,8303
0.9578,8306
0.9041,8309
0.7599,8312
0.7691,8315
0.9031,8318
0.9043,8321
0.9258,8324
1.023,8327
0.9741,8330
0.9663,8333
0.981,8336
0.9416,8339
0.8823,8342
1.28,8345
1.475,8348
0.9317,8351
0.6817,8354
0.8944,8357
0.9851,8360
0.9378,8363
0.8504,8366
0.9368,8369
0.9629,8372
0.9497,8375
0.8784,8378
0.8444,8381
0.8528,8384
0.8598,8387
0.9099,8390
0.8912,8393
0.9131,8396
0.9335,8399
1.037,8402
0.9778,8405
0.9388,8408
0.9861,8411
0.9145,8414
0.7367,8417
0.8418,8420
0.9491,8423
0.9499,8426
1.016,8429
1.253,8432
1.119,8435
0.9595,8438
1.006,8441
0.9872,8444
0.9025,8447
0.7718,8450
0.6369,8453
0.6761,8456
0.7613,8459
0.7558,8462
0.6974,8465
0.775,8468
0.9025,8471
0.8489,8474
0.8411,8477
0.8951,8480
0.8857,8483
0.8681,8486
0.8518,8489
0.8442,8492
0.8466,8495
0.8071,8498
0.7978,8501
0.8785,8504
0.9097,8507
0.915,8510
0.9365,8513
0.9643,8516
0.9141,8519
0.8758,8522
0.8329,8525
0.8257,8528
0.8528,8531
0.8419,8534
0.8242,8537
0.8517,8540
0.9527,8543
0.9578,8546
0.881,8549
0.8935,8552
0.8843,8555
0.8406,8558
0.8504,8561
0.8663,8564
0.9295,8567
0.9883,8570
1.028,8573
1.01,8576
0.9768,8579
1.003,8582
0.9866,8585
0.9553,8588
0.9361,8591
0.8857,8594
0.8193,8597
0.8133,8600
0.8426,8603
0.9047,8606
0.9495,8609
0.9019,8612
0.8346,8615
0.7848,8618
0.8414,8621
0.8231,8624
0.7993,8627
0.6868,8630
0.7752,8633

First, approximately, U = 0.9045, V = 0.7613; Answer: 0.14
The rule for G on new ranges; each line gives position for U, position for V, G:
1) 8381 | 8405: -0.13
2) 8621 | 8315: 0.07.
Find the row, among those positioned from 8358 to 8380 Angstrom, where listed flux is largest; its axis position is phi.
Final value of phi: 8360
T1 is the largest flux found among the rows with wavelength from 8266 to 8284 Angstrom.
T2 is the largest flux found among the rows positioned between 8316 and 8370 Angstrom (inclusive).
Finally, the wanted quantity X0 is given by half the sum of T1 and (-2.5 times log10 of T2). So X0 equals 0.35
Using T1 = 1.126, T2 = 1.475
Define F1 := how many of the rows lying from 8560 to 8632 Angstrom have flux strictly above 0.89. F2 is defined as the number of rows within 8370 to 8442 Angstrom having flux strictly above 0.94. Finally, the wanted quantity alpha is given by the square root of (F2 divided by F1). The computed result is 1.00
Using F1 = 12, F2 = 12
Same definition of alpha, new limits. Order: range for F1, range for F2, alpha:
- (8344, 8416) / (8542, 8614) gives 0.75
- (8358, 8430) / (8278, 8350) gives 0.94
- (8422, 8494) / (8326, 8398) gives 0.95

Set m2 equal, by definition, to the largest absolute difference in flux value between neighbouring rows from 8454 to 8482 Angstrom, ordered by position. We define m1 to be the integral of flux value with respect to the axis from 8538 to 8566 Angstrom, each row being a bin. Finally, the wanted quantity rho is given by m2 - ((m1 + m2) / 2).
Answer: -12.3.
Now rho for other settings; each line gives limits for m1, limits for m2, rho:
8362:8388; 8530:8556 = -11.6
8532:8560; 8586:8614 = -12.3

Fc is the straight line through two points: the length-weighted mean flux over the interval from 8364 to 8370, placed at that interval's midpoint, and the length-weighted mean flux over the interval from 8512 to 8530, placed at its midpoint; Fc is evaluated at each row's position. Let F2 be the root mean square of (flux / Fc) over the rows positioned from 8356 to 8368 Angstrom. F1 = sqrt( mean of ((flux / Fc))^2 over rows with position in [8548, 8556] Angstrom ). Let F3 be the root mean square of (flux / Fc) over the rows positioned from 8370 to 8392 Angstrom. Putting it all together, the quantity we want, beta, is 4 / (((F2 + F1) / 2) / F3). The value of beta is 3.96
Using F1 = 1.00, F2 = 1.03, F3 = 1.00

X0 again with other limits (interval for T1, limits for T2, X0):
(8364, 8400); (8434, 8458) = 0.42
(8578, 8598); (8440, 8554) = 0.50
